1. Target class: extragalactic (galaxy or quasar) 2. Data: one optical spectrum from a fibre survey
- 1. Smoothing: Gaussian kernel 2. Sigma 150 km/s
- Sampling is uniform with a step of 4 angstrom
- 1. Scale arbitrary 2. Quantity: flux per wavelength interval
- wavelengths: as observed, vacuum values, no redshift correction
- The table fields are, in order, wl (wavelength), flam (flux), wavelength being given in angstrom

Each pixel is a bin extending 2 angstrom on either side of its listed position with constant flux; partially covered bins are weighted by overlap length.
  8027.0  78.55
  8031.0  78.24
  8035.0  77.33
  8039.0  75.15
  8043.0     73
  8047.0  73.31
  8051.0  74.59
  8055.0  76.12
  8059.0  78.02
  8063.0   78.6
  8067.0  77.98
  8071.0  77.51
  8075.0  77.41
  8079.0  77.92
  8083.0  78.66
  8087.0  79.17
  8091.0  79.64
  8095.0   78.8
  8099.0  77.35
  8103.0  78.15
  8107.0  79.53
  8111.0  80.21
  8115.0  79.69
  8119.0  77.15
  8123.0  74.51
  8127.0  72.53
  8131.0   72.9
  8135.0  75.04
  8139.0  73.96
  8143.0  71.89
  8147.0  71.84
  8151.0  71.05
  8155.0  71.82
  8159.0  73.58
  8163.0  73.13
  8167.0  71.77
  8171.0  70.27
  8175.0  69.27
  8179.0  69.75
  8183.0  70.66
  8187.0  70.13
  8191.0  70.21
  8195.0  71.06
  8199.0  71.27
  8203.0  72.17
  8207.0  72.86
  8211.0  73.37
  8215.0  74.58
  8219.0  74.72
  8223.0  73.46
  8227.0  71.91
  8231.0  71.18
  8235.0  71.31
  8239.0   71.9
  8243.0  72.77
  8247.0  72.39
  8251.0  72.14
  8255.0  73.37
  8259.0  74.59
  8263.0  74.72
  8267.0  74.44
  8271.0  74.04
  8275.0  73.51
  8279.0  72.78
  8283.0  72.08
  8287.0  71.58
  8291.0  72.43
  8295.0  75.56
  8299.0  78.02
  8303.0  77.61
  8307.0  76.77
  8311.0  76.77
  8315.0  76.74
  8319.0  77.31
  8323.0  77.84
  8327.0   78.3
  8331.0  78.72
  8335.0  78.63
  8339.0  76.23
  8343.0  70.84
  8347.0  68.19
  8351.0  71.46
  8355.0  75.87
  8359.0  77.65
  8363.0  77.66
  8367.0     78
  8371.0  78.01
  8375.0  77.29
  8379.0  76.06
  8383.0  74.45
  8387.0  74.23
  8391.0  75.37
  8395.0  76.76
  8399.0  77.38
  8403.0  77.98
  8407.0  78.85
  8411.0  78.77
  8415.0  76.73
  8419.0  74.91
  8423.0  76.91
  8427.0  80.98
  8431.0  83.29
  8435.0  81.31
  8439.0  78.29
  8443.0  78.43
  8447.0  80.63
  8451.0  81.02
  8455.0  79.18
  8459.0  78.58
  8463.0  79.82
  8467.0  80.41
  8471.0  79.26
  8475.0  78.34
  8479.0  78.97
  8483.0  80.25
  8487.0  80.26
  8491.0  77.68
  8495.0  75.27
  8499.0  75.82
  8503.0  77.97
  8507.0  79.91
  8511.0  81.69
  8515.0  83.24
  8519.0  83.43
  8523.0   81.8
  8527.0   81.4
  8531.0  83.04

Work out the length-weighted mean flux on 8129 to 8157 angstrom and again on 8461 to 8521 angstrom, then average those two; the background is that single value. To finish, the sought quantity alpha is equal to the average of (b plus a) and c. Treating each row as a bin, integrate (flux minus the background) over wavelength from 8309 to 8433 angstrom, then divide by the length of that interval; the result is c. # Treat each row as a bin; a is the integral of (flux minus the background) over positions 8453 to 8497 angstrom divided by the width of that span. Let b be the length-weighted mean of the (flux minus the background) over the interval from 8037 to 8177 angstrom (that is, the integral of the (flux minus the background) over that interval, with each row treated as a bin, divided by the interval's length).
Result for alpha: 1.5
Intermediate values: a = 2.8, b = -0.6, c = 1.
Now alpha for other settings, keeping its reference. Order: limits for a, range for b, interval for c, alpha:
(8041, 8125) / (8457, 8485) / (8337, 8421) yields 2.3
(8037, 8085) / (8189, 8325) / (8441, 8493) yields 0.8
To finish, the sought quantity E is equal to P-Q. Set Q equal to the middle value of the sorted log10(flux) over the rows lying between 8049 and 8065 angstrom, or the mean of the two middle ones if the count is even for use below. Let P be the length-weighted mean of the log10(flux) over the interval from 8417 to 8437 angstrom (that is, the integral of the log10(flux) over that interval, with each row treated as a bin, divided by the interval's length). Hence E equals 0.01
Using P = 1.90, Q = 1.887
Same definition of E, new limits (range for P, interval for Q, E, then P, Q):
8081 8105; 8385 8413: 0.01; 1.90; 1.889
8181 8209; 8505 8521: -0.06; 1.85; 1.916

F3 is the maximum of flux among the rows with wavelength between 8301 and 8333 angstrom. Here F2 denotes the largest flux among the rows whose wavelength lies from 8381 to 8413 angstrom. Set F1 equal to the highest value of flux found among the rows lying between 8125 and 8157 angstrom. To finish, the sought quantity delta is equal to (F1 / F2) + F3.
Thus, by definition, 79.7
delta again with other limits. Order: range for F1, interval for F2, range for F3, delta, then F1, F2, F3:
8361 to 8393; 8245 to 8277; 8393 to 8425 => 79.9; 78.01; 74.72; 78.85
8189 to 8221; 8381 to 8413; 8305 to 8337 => 79.7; 74.72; 78.85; 78.72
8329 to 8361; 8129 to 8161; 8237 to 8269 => 75.8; 78.72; 75.04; 74.72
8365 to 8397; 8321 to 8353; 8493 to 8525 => 84.4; 78.01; 78.72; 83.43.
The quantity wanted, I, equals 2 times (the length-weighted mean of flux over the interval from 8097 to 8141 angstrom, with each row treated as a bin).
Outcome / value 153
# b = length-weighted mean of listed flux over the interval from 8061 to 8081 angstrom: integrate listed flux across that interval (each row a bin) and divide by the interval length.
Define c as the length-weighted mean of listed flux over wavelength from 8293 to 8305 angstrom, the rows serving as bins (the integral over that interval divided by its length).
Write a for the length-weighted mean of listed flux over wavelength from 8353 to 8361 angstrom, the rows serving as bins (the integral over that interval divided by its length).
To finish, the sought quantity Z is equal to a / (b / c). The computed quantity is 76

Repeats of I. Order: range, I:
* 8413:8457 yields 158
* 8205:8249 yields 146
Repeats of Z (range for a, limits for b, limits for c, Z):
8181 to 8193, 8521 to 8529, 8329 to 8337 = 68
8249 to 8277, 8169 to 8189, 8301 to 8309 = 81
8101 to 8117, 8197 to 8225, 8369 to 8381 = 84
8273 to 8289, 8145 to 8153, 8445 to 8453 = 82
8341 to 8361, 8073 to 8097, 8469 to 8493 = 73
